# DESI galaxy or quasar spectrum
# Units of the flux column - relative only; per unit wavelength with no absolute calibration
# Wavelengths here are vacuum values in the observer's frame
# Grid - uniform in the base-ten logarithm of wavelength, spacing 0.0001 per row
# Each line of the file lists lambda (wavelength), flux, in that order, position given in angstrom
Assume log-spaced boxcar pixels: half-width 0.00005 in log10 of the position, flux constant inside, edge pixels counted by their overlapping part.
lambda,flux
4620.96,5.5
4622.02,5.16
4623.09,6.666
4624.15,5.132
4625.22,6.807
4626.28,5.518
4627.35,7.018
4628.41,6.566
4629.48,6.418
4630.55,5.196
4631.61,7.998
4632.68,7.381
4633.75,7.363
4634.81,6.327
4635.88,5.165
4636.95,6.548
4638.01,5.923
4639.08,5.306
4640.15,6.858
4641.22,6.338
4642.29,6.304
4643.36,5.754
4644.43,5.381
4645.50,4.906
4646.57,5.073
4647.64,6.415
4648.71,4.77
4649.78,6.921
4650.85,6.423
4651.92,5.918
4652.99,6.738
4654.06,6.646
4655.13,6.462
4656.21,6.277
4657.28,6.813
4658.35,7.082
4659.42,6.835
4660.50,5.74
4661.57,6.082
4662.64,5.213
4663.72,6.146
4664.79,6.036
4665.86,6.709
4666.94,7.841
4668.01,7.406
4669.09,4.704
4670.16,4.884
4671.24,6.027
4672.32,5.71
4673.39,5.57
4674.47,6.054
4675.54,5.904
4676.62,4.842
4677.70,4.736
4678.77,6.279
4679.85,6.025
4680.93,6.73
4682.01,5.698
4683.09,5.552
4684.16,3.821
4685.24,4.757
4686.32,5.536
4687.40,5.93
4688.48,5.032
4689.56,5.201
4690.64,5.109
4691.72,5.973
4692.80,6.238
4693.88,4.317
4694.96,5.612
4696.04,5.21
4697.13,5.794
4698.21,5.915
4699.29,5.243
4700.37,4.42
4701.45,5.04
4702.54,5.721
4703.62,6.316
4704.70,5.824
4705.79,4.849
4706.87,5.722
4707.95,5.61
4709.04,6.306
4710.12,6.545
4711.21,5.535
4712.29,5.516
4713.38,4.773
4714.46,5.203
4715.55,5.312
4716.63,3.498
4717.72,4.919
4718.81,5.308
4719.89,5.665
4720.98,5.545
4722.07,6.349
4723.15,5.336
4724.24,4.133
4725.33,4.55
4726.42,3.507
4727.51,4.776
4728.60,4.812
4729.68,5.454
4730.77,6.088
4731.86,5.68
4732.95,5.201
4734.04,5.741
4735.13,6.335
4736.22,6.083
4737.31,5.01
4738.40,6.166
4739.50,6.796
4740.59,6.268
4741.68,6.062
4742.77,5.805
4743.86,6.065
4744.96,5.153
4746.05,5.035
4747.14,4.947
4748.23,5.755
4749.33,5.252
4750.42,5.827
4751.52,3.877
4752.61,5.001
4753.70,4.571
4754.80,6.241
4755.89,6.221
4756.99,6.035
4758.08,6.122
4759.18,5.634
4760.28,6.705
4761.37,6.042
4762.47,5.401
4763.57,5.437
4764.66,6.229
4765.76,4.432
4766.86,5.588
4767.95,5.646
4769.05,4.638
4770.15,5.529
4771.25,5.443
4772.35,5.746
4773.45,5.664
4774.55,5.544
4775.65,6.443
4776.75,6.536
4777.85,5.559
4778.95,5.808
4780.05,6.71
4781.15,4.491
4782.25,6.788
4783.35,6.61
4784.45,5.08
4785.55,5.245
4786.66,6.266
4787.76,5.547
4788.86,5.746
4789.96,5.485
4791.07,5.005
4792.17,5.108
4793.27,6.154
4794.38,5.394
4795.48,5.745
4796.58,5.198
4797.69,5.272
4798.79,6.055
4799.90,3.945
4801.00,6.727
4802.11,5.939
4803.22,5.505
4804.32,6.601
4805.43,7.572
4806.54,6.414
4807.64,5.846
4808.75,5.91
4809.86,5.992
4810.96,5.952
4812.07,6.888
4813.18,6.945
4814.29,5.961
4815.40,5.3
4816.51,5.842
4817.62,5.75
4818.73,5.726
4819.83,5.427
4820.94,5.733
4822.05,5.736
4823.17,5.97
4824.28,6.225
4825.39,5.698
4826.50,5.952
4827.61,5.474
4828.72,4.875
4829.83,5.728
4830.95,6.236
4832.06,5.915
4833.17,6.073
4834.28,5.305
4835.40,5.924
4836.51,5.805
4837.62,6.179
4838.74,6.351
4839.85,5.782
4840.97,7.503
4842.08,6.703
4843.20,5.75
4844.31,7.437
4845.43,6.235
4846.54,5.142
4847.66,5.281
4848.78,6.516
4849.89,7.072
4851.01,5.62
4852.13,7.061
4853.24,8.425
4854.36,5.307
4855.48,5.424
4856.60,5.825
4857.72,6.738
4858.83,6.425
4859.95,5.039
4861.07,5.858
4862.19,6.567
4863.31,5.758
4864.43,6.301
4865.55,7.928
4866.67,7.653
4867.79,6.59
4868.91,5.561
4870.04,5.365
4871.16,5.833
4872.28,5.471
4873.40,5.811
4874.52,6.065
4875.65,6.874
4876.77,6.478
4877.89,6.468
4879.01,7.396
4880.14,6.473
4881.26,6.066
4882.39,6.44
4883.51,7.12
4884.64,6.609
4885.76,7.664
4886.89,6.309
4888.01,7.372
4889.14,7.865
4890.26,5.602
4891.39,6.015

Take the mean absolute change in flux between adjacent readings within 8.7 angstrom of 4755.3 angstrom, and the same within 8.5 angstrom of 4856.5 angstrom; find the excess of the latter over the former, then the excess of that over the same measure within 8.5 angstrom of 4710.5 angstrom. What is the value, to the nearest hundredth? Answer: -0.35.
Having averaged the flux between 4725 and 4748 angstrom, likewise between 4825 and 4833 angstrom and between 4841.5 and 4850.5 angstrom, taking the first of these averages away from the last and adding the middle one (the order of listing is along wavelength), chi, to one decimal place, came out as 6.5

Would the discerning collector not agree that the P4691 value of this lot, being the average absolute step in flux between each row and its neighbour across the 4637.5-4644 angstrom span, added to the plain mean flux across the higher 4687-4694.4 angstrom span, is 6.05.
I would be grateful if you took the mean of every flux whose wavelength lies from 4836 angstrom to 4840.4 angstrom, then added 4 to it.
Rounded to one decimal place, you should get 10.0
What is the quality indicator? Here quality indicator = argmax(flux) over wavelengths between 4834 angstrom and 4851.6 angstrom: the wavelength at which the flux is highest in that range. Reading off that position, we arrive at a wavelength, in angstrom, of 4840.97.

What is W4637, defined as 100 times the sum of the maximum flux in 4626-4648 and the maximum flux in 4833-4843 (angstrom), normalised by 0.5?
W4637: 3100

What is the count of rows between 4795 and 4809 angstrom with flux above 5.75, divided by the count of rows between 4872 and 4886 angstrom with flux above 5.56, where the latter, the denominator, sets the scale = 0.67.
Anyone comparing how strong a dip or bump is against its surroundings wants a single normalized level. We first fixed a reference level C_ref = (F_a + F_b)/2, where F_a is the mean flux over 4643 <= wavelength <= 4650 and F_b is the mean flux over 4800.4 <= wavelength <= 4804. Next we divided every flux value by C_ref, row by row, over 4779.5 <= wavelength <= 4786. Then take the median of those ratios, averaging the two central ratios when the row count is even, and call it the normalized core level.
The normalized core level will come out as 1.02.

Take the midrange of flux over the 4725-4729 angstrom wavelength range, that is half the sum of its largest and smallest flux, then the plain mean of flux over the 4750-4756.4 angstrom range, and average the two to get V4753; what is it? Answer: 4.72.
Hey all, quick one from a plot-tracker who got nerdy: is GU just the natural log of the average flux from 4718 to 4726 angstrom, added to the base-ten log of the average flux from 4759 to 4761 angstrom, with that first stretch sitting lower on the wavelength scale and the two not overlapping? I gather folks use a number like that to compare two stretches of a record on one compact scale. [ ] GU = 2.45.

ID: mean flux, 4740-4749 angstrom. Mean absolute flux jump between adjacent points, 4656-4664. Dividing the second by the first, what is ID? 0.109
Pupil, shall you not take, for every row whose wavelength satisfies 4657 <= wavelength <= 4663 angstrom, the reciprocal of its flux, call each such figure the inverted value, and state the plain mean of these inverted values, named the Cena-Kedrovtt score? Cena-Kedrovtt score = 0.161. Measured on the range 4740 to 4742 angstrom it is 0.162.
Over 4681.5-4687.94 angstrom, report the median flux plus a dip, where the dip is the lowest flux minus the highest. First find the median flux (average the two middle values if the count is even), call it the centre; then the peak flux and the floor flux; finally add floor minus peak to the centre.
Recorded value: 3.4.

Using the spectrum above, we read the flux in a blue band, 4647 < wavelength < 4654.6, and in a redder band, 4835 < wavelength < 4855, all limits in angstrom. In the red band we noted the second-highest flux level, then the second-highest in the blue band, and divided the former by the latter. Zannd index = 1.11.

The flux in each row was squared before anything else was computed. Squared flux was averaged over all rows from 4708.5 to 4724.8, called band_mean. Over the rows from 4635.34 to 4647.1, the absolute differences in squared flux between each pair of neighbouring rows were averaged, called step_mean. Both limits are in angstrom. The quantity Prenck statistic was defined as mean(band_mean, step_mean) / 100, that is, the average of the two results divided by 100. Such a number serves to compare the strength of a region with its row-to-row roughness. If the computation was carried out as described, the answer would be 0.18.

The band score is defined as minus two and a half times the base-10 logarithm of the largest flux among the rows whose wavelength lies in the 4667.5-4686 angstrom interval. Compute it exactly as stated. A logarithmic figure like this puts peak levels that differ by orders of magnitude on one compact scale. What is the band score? -2.17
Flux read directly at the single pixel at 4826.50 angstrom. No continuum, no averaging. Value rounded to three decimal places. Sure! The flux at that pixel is 5.952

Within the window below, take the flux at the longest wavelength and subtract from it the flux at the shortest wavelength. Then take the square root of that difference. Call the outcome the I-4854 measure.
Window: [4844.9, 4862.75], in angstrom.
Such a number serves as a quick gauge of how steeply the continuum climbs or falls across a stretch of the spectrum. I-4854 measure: 0.58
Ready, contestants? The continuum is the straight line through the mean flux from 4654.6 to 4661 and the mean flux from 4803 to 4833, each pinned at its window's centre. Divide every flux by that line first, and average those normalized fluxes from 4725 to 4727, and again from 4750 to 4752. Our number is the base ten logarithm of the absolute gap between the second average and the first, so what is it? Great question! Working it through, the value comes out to -0.85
